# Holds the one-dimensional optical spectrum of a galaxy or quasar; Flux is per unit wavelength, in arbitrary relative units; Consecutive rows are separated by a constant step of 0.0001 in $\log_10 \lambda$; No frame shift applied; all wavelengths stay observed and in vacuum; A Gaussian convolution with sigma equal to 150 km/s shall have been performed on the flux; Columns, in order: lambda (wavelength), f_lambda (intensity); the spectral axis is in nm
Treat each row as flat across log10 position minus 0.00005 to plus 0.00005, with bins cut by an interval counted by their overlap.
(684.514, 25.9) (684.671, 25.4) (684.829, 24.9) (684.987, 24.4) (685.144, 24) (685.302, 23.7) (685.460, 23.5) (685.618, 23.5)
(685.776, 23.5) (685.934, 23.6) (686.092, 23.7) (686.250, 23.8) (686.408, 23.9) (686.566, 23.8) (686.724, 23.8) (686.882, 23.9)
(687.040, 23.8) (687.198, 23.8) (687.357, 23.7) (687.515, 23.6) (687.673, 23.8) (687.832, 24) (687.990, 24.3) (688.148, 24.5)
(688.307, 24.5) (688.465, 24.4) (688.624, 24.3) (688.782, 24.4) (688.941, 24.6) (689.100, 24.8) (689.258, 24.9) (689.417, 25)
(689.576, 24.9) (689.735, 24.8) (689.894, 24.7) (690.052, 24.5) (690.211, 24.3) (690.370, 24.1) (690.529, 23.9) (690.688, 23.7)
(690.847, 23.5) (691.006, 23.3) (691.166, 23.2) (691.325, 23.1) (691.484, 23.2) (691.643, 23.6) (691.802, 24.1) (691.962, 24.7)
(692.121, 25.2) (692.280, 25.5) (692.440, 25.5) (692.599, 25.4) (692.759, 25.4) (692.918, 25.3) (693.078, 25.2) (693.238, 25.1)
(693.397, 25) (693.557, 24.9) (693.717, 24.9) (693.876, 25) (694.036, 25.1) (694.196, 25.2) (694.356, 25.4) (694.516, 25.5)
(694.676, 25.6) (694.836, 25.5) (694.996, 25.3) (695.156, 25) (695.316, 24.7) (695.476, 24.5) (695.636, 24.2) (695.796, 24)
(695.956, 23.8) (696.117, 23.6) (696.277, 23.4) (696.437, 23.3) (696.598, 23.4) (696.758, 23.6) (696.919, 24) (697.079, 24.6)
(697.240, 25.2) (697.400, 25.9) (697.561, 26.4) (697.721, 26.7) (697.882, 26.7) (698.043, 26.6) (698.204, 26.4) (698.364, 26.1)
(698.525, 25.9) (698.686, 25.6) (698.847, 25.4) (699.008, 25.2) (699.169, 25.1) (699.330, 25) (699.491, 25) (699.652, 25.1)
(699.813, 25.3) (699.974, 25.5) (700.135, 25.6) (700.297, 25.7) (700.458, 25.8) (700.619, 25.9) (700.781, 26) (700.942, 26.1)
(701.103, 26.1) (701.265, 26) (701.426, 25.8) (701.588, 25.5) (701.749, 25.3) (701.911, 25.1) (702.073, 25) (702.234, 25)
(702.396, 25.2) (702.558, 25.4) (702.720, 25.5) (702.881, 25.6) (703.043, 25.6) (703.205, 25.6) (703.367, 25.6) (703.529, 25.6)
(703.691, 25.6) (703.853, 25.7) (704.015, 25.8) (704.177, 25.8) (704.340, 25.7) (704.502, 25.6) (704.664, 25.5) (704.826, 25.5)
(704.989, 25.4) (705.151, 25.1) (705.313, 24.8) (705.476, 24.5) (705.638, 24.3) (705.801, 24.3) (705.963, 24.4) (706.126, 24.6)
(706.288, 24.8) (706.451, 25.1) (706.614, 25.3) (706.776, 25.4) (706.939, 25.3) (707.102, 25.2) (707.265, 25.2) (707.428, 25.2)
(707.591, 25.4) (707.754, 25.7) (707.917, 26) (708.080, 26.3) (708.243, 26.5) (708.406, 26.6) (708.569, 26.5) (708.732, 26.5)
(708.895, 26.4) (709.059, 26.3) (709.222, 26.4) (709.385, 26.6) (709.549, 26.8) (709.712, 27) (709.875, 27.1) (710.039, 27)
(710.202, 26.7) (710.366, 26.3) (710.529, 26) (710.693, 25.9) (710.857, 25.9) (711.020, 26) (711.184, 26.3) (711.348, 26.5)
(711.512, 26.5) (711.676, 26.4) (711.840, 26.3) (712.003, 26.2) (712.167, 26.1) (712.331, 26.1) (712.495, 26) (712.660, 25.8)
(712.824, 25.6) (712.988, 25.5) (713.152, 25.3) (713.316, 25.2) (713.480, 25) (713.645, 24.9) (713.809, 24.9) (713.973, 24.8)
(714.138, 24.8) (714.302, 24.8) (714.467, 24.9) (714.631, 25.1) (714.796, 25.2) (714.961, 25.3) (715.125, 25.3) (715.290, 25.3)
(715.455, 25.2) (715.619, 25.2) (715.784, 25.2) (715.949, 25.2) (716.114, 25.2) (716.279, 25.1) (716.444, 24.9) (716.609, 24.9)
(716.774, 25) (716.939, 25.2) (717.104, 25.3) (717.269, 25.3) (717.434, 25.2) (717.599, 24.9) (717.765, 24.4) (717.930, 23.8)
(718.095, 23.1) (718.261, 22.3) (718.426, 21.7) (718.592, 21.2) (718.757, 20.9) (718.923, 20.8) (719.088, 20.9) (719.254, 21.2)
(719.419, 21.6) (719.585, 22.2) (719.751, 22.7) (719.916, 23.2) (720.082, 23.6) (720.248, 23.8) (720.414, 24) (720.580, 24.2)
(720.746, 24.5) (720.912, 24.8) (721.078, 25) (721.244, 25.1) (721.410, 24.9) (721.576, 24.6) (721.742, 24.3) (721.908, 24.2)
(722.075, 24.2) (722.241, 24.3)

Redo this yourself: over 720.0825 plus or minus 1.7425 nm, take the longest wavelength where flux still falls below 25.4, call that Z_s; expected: 721.742 nm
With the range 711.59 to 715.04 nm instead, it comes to 714.961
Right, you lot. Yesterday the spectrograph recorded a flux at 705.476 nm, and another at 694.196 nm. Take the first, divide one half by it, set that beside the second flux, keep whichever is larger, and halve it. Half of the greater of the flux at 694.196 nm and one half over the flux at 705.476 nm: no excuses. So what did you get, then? 12.6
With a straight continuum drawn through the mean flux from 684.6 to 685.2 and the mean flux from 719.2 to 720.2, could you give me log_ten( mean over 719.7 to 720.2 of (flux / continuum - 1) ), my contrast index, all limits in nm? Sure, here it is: -1.5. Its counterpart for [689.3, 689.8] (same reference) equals -1.7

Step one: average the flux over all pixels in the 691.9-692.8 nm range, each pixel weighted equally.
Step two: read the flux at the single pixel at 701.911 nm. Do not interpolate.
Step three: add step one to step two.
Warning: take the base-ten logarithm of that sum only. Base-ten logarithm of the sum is 1.70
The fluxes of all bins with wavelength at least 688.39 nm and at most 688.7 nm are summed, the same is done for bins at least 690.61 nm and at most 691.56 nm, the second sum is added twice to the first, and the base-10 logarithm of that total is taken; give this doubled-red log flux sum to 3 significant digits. 2.52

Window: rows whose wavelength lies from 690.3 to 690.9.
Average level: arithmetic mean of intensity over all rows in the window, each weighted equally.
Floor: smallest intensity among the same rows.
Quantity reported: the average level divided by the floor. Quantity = 1.01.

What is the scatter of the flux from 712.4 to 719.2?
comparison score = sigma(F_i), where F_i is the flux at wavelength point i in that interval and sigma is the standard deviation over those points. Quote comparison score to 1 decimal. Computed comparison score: 1.4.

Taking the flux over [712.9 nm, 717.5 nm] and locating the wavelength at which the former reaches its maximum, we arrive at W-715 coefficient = 712.988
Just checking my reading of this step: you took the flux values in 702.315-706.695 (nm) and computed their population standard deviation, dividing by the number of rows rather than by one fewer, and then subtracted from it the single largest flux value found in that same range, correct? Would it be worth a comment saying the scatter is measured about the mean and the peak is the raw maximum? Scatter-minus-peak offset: -25.3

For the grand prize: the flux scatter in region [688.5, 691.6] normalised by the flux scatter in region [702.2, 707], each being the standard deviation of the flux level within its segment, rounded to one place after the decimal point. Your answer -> 1.4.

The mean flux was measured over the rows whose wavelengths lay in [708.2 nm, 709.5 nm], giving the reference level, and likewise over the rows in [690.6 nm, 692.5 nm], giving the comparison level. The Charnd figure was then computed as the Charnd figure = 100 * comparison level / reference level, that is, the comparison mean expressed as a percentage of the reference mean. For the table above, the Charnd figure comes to 90.8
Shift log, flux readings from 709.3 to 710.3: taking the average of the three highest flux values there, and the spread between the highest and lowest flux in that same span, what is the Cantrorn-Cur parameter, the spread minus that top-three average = -26.53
